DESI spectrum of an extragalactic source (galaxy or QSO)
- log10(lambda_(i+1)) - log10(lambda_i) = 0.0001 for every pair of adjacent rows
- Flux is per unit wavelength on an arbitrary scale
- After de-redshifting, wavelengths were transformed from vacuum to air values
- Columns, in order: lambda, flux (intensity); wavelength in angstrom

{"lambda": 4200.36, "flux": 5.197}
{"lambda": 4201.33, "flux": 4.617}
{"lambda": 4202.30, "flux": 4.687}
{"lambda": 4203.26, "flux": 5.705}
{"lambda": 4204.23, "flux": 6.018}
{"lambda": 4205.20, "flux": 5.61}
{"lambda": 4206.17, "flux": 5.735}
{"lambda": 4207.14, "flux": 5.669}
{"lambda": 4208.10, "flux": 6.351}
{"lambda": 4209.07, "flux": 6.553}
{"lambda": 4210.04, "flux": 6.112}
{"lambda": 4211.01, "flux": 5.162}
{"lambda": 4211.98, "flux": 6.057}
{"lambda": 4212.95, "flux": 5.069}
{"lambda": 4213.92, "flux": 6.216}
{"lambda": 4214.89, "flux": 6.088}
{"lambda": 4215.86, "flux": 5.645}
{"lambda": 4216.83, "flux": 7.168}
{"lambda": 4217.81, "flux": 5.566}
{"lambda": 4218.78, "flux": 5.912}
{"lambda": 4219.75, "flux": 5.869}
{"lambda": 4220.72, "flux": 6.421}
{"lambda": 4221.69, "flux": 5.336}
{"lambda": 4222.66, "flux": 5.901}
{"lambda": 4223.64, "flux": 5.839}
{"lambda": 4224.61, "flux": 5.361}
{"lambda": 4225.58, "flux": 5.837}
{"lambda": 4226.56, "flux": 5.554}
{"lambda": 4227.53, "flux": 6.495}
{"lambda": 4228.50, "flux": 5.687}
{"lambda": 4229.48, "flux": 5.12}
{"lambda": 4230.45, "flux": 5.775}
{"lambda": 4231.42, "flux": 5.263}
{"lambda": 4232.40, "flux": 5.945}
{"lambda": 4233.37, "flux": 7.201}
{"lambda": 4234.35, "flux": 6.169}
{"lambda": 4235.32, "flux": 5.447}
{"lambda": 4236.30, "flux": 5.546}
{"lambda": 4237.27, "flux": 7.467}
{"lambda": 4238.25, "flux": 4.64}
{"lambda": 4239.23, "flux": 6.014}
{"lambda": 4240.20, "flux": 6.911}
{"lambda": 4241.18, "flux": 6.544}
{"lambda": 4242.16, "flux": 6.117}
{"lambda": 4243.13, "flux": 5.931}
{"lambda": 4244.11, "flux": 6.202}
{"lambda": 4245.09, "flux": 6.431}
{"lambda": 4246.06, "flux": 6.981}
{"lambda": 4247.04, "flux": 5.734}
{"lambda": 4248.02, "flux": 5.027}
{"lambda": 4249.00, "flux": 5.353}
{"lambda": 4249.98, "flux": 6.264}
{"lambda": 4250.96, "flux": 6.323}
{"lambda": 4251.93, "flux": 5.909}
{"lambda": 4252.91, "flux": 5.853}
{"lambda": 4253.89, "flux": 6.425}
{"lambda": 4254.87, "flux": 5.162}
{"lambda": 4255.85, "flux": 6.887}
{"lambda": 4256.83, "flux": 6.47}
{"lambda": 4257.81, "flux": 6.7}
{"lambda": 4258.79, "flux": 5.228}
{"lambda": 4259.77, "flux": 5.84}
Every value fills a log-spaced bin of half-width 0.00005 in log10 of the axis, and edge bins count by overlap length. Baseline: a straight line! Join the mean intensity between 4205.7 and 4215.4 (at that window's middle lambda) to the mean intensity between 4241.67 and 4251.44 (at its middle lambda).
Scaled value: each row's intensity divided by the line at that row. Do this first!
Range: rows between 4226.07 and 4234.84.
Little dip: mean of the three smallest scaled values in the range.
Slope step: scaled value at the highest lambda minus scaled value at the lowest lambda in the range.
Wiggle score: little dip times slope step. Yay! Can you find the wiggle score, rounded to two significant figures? 0.087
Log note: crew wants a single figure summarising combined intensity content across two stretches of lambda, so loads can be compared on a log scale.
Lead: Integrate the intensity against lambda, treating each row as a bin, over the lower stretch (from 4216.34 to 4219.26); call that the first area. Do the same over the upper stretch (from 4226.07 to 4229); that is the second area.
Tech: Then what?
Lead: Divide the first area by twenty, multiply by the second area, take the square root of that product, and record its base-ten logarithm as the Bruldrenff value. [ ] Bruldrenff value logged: 0.597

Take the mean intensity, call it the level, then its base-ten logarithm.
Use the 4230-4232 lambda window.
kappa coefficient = 0.74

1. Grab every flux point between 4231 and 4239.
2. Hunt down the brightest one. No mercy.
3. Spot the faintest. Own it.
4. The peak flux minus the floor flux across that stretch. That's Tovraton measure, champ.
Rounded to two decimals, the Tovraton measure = 2.83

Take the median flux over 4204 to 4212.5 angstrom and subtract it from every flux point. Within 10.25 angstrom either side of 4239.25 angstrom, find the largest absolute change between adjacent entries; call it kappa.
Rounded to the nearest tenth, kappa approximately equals 2.8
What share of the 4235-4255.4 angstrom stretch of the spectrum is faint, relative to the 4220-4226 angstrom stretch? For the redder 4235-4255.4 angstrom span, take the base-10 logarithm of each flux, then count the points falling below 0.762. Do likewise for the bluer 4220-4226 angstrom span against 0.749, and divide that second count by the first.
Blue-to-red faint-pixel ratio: 0.29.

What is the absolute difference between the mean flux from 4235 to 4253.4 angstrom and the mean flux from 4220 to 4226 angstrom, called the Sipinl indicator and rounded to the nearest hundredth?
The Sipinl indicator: 0.25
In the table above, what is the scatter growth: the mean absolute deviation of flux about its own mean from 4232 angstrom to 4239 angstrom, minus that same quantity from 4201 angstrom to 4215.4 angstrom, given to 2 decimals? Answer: 0.30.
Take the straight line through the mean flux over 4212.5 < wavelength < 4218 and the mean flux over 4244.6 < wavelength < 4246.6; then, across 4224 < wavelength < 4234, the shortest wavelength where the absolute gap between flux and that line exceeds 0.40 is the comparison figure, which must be 4224.61 angstrom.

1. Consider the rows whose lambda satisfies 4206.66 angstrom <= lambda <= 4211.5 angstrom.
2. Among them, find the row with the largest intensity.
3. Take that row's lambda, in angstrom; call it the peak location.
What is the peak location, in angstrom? 4209.07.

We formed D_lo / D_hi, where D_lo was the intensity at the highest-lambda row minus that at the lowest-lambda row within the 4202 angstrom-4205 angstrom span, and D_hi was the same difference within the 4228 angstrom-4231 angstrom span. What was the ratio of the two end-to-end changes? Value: 15.1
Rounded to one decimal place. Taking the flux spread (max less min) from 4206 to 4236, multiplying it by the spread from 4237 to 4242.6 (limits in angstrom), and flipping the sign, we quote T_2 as -6.0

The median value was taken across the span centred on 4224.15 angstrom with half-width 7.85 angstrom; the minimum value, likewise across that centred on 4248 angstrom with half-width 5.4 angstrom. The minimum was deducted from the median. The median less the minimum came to 0.78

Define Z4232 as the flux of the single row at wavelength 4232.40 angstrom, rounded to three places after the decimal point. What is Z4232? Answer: 5.945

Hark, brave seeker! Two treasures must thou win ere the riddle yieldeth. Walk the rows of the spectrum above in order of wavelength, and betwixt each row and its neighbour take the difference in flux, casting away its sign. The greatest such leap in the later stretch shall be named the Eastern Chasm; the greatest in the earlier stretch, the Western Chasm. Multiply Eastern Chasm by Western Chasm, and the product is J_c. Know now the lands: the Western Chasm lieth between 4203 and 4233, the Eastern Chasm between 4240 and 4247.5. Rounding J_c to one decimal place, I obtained 2.0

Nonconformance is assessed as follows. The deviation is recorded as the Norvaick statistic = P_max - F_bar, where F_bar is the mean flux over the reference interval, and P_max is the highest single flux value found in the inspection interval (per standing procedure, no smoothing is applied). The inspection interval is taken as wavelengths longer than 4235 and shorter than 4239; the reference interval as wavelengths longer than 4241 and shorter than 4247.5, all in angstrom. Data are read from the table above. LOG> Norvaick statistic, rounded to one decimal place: 1.2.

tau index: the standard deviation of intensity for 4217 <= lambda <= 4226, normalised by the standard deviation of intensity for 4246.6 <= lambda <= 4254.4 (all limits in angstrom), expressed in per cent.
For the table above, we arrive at 68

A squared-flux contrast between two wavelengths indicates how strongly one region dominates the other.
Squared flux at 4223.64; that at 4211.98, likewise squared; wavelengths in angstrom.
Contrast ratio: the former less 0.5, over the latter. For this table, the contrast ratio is 0.92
